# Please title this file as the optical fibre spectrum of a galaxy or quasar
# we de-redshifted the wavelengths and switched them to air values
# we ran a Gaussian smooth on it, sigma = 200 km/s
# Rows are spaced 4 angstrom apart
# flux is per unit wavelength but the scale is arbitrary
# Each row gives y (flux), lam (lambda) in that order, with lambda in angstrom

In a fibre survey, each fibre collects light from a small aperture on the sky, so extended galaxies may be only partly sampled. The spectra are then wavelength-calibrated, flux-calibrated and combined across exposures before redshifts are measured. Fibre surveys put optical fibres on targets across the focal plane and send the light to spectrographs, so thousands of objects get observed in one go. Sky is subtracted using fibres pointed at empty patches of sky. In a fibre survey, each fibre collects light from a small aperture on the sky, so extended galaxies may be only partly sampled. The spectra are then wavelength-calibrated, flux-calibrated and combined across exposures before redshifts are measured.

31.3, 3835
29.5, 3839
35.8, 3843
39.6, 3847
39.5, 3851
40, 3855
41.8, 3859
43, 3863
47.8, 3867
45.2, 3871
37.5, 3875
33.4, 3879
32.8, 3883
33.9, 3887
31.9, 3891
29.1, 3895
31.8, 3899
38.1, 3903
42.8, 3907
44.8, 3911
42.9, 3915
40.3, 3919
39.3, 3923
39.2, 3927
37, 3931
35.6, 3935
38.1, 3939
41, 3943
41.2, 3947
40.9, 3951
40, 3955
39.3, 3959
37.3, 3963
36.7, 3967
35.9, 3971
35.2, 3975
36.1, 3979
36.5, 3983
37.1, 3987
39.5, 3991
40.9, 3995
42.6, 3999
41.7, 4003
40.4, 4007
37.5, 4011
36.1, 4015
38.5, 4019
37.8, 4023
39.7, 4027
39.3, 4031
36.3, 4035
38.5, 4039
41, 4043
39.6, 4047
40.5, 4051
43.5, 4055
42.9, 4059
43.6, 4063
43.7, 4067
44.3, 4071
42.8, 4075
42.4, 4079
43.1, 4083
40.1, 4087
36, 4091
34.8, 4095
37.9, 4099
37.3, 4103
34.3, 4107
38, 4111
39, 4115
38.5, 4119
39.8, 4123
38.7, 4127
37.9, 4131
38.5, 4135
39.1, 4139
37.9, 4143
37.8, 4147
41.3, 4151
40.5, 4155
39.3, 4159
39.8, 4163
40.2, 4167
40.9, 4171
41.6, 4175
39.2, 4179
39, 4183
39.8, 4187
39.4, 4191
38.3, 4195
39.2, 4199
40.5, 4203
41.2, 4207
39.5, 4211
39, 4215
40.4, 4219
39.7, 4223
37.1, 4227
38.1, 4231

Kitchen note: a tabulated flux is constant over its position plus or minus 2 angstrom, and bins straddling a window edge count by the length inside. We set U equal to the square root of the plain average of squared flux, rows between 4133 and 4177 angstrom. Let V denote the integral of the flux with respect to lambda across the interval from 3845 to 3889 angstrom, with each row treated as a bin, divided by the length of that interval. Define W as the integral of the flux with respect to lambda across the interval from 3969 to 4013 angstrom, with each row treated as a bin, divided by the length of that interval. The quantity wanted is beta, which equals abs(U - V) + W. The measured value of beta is 38.7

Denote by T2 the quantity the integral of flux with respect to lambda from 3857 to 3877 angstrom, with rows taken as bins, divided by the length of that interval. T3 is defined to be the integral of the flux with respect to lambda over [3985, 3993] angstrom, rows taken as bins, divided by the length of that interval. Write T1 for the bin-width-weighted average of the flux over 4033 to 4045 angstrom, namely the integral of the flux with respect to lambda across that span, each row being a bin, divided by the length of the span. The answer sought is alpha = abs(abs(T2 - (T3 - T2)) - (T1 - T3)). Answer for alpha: 48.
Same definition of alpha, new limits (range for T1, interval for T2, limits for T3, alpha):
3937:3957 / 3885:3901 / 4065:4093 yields 23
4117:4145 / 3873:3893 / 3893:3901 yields 29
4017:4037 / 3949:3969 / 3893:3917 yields 39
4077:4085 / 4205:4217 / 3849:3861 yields 37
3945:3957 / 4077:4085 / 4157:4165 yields 45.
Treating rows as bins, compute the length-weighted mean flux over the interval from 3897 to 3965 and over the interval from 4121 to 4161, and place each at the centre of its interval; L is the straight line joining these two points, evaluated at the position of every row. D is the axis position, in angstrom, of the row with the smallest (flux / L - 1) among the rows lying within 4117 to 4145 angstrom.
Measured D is 4131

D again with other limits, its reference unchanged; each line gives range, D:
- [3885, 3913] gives 3895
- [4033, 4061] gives 4035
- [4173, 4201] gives 4195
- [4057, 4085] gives 4079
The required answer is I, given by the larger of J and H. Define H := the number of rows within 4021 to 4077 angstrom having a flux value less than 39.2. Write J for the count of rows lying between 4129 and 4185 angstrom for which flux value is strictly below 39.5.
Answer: 8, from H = 3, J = 8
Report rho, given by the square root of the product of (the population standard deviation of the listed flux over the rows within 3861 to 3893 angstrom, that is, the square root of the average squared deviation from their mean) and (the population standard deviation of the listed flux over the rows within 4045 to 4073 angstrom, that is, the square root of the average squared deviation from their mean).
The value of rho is 3.1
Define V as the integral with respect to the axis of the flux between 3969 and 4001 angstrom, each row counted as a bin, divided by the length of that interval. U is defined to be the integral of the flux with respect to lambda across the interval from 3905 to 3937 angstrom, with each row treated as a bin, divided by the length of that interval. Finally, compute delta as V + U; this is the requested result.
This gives 78.2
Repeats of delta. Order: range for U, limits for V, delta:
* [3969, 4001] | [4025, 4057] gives 77.8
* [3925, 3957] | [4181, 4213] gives 78.7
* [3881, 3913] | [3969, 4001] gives 73.6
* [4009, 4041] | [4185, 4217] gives 77.6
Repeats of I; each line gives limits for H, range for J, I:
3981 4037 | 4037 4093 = 7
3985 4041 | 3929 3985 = 10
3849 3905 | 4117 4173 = 8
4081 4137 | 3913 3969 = 11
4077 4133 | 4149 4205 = 10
